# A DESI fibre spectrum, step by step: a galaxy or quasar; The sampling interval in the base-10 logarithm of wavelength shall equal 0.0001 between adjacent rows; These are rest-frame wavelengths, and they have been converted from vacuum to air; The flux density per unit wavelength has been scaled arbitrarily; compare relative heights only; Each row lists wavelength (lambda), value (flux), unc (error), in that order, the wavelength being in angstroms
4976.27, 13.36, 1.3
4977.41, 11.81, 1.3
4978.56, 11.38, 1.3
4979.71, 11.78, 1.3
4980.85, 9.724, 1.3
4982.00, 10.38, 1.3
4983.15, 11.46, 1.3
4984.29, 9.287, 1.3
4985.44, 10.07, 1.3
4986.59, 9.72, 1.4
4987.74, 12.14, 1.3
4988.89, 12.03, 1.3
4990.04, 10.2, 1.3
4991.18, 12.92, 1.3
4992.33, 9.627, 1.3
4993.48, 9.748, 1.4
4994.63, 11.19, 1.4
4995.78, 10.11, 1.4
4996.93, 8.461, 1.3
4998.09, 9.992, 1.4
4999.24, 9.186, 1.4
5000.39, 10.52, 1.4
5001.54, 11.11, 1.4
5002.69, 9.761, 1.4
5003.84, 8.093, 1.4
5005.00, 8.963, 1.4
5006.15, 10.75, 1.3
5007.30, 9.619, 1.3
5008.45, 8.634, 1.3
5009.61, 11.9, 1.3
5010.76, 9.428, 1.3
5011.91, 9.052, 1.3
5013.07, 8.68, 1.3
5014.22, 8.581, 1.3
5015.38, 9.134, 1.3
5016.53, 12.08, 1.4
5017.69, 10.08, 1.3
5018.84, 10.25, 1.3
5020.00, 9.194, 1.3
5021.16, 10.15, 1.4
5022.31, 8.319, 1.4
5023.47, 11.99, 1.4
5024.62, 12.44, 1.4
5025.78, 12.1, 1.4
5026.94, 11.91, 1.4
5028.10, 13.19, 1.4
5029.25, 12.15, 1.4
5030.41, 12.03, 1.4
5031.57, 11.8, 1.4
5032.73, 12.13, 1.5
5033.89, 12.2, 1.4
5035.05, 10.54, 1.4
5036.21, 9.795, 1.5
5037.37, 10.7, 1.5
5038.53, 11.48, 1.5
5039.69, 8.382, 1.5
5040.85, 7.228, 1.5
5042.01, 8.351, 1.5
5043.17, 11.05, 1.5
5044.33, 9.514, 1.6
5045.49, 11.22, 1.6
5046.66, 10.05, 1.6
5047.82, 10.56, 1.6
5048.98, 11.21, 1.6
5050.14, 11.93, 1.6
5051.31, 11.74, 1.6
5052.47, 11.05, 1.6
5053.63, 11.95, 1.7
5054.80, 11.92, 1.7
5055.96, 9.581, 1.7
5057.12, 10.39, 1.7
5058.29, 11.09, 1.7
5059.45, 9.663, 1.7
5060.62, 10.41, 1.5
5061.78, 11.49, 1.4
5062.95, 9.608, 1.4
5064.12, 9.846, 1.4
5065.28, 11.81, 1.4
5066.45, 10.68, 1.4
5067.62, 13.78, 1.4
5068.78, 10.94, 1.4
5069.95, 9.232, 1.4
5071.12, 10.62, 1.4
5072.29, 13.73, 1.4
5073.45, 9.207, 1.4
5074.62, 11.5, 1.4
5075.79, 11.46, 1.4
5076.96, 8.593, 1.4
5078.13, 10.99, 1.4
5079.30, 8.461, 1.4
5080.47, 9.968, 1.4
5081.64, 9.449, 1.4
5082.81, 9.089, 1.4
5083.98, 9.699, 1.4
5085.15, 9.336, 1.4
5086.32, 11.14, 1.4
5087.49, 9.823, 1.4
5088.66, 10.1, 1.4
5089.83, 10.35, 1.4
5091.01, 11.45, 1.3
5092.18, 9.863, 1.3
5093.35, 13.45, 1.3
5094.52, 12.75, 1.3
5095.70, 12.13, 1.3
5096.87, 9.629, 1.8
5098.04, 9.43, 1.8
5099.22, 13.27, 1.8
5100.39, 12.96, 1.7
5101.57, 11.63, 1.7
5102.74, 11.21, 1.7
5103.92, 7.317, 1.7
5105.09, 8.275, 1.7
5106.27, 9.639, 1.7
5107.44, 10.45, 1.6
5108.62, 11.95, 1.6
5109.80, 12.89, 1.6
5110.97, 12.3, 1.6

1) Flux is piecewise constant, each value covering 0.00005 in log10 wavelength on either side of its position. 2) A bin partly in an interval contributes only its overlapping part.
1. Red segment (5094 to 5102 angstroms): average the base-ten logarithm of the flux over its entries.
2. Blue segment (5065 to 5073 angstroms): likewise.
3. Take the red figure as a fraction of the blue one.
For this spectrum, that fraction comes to 1.01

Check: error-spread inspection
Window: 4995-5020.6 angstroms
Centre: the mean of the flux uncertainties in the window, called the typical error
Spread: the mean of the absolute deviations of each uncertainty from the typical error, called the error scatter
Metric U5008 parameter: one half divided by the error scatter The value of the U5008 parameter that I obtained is 10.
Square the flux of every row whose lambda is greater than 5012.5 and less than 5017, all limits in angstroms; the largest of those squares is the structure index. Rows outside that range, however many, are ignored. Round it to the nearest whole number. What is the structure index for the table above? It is 146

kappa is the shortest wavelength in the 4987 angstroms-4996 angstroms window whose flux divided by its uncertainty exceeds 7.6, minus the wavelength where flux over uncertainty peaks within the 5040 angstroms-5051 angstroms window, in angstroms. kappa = -62.4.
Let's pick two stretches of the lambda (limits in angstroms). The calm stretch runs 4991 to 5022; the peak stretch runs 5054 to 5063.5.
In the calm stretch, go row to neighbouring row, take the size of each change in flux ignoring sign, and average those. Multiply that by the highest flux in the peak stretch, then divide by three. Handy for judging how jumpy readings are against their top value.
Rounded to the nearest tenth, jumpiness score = 5.2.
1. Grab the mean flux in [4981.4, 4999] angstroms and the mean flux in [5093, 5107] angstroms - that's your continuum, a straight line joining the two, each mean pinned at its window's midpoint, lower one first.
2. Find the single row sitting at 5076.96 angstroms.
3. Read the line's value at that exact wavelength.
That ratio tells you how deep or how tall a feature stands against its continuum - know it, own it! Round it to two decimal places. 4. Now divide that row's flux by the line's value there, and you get 0.79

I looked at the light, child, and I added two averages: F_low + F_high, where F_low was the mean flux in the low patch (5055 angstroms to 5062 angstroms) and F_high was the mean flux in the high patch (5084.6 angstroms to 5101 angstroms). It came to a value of 21.6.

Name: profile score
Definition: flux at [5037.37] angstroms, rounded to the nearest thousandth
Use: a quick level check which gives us 10.700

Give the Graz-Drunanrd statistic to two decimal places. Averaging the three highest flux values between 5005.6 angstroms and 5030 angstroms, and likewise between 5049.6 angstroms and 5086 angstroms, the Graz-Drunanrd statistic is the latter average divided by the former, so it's 1.04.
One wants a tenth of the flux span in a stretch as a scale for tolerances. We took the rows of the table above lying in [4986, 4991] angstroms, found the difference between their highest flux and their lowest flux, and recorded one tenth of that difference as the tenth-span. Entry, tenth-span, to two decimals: 0.24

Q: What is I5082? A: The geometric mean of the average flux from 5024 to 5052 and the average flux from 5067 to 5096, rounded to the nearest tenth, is 10.8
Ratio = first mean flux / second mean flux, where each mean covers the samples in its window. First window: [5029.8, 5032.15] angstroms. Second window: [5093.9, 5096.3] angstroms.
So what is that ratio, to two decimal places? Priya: 0.96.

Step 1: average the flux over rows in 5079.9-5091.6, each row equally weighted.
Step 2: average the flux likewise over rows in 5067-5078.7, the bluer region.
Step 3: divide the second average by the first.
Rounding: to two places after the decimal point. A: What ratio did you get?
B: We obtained 1.10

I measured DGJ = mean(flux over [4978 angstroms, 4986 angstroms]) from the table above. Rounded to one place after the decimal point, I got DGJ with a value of 10.6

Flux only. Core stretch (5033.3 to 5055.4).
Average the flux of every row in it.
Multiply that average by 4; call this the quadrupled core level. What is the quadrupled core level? 42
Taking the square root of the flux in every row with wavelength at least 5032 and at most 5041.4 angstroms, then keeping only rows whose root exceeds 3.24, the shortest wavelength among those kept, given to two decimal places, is 5032.73 angstroms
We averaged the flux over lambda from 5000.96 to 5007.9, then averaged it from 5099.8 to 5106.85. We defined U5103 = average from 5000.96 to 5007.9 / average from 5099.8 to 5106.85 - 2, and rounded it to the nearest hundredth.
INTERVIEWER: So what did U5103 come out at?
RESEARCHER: -1.04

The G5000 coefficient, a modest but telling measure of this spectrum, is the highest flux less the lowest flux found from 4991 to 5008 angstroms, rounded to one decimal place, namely 4.8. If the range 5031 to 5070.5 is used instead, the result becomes 6.6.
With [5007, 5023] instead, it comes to 3.8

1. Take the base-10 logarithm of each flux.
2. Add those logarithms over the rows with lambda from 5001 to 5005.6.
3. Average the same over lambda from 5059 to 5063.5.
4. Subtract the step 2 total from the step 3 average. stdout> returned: -2.88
